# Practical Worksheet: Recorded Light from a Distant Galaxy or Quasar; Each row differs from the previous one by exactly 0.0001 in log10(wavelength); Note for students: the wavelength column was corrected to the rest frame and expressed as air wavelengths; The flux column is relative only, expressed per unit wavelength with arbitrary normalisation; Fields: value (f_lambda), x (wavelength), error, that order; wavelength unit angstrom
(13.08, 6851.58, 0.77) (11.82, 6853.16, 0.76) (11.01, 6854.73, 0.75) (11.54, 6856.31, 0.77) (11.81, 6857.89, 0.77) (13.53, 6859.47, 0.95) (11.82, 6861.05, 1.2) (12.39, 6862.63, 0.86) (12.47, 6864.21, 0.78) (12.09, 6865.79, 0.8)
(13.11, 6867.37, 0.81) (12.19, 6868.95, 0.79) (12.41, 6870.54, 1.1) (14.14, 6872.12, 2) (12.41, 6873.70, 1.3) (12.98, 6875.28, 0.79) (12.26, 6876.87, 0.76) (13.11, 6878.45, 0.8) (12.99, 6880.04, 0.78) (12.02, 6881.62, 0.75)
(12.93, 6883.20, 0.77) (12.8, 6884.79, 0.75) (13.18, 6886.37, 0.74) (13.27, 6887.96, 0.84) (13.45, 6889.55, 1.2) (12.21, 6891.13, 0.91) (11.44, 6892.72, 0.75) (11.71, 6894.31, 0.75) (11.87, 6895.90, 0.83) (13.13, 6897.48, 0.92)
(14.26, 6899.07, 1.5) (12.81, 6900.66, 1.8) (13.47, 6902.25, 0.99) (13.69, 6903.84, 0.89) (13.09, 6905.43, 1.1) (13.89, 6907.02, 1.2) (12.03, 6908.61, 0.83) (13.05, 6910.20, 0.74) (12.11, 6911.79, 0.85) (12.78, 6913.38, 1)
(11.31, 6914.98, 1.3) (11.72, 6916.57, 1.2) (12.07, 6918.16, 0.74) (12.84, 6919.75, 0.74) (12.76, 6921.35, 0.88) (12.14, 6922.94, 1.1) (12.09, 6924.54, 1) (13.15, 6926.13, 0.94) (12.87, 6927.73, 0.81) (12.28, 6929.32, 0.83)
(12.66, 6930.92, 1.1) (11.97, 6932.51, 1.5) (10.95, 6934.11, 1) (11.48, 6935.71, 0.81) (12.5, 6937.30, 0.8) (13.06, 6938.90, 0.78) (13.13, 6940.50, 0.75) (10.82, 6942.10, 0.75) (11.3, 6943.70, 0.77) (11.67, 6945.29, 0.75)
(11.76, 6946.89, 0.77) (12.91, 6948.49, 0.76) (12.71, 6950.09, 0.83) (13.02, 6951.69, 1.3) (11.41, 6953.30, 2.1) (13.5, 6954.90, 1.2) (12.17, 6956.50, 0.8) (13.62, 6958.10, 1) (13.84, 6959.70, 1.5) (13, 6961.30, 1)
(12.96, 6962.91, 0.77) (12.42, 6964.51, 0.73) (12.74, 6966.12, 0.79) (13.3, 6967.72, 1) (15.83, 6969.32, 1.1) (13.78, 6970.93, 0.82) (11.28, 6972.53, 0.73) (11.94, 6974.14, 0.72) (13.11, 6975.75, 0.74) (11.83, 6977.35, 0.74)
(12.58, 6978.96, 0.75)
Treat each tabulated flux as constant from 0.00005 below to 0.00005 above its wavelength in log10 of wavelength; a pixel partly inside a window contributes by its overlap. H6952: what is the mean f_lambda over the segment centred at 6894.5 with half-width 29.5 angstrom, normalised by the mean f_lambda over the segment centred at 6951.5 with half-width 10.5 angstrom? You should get 1.02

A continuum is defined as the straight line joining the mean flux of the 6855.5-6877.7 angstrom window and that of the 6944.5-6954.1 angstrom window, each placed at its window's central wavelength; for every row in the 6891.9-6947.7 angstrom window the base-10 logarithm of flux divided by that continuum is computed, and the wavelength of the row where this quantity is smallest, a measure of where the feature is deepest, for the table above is 6942.10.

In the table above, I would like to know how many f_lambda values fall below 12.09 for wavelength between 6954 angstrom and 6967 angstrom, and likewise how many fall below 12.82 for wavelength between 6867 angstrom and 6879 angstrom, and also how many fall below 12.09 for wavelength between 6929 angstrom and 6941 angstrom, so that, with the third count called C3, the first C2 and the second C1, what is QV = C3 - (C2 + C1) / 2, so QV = 1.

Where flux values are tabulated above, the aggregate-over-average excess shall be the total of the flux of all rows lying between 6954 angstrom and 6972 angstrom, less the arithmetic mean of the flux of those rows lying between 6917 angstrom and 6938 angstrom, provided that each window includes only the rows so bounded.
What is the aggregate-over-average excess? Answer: 135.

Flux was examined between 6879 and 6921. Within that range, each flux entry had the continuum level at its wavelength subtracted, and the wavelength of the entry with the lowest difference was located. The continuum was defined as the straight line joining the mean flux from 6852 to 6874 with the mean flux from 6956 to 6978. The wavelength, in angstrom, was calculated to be 6914.98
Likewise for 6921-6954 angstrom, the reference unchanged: 6942.10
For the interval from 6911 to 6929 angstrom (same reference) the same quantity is 6914.98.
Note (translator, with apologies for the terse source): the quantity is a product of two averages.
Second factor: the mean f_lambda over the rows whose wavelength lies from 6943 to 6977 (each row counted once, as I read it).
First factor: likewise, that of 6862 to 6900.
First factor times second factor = 162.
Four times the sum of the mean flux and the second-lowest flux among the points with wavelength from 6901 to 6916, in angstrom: 99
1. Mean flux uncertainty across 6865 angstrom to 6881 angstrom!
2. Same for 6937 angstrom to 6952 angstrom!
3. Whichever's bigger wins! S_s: 0.99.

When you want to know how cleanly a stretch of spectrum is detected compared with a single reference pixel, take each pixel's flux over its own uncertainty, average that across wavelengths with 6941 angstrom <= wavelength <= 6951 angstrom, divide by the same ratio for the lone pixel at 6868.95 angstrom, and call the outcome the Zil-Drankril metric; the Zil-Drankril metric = 1.00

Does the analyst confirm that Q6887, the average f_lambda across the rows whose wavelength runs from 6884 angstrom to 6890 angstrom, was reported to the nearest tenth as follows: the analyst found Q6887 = 13.2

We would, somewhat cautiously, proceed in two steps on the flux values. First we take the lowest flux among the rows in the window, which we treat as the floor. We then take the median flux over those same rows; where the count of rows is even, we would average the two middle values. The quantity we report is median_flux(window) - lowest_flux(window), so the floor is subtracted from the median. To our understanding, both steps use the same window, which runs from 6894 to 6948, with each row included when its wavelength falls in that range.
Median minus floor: 1.6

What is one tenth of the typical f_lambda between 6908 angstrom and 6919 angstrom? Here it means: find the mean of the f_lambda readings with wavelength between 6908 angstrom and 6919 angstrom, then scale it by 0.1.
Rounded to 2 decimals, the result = 1.22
